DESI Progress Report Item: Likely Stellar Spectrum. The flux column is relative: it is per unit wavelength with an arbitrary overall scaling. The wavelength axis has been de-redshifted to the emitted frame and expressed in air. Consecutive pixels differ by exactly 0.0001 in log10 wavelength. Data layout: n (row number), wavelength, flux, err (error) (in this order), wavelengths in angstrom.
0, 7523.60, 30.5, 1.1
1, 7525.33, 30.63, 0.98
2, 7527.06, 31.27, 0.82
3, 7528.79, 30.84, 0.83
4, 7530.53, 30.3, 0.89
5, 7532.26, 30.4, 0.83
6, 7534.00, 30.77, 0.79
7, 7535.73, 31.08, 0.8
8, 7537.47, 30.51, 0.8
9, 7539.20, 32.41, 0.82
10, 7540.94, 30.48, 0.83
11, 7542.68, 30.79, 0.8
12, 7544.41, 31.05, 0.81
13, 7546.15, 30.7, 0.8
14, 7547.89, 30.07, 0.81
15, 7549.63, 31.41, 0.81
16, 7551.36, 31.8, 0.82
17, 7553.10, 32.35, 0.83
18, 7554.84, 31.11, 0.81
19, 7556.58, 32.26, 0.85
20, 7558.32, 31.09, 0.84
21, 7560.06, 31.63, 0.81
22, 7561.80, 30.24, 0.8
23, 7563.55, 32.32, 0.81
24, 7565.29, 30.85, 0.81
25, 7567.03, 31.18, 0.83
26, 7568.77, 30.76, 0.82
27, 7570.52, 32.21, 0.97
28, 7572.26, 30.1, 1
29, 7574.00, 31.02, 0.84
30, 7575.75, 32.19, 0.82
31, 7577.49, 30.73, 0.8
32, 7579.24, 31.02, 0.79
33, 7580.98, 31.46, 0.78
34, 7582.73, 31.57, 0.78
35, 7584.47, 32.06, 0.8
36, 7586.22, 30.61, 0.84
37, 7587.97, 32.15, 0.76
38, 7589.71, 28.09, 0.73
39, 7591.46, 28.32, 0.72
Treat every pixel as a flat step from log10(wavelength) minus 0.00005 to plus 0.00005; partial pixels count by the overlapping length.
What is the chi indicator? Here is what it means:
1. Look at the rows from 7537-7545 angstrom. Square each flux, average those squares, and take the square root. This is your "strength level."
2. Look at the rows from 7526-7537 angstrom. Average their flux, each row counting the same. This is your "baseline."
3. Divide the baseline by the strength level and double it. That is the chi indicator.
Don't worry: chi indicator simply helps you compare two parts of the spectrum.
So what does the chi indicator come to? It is 1.98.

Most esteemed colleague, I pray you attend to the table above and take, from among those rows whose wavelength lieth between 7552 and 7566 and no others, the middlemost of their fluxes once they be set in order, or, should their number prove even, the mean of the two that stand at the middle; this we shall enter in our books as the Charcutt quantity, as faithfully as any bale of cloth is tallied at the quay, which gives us 31.37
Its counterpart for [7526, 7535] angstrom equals 30.77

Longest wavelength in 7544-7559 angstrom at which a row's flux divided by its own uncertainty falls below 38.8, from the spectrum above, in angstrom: 7558.32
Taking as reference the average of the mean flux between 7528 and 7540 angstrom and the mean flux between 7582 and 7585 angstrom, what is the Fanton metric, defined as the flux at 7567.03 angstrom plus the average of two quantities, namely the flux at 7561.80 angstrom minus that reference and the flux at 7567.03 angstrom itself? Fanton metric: 46.2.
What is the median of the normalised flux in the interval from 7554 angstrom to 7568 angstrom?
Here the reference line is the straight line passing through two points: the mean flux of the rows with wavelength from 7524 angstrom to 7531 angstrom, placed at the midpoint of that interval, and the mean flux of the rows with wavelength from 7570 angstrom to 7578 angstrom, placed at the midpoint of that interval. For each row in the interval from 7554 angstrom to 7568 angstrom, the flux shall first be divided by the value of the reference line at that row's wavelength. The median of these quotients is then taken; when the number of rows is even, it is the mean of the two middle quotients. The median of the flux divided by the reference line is 1.00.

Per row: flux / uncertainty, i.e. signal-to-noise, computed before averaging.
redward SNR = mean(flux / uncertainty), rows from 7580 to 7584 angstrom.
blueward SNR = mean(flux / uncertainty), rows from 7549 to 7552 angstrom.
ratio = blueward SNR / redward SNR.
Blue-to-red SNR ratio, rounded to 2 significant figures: 0.96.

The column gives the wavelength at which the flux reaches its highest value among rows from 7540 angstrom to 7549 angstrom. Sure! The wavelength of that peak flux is 7544.41 angstrom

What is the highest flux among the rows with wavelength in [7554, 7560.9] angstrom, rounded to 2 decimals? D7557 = 32.26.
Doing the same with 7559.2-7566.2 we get 32.32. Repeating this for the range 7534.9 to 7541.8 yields 32.41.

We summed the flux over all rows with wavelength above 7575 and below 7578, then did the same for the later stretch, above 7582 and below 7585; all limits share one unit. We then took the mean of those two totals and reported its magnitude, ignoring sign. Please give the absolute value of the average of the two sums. 63.3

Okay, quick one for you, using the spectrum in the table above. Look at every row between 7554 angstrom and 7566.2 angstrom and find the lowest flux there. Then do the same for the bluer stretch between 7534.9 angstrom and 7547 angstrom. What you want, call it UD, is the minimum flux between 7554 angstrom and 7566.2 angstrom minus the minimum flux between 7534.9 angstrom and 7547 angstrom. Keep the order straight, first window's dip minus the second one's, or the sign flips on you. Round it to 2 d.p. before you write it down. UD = -0.24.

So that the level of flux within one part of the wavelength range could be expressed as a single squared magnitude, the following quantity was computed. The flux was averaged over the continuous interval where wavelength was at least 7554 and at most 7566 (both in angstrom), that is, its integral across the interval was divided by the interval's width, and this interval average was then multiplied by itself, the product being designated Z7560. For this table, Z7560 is 983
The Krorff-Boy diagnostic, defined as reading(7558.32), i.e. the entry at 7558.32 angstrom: 31.09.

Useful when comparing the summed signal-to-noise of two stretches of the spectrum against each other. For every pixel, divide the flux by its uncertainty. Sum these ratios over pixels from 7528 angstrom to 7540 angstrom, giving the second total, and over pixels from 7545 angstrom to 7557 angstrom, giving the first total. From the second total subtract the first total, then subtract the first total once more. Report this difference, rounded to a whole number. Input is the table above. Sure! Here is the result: -273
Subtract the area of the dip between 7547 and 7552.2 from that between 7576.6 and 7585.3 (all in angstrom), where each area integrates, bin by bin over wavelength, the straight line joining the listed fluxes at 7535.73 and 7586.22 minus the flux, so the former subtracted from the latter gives -5.4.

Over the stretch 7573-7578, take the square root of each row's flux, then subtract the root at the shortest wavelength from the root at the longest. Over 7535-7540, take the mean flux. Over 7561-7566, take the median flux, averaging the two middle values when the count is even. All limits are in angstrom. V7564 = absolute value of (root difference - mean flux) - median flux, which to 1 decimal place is 0.5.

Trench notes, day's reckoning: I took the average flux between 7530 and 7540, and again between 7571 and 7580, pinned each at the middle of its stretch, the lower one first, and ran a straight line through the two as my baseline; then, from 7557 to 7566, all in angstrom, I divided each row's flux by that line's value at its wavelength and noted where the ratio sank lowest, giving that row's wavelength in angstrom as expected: 7561.80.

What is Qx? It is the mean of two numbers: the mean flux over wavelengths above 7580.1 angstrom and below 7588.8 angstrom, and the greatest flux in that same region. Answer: 31.86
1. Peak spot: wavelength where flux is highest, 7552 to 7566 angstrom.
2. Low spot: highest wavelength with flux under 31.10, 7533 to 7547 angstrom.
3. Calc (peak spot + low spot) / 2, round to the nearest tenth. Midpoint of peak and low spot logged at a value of 7549.6 angstrom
